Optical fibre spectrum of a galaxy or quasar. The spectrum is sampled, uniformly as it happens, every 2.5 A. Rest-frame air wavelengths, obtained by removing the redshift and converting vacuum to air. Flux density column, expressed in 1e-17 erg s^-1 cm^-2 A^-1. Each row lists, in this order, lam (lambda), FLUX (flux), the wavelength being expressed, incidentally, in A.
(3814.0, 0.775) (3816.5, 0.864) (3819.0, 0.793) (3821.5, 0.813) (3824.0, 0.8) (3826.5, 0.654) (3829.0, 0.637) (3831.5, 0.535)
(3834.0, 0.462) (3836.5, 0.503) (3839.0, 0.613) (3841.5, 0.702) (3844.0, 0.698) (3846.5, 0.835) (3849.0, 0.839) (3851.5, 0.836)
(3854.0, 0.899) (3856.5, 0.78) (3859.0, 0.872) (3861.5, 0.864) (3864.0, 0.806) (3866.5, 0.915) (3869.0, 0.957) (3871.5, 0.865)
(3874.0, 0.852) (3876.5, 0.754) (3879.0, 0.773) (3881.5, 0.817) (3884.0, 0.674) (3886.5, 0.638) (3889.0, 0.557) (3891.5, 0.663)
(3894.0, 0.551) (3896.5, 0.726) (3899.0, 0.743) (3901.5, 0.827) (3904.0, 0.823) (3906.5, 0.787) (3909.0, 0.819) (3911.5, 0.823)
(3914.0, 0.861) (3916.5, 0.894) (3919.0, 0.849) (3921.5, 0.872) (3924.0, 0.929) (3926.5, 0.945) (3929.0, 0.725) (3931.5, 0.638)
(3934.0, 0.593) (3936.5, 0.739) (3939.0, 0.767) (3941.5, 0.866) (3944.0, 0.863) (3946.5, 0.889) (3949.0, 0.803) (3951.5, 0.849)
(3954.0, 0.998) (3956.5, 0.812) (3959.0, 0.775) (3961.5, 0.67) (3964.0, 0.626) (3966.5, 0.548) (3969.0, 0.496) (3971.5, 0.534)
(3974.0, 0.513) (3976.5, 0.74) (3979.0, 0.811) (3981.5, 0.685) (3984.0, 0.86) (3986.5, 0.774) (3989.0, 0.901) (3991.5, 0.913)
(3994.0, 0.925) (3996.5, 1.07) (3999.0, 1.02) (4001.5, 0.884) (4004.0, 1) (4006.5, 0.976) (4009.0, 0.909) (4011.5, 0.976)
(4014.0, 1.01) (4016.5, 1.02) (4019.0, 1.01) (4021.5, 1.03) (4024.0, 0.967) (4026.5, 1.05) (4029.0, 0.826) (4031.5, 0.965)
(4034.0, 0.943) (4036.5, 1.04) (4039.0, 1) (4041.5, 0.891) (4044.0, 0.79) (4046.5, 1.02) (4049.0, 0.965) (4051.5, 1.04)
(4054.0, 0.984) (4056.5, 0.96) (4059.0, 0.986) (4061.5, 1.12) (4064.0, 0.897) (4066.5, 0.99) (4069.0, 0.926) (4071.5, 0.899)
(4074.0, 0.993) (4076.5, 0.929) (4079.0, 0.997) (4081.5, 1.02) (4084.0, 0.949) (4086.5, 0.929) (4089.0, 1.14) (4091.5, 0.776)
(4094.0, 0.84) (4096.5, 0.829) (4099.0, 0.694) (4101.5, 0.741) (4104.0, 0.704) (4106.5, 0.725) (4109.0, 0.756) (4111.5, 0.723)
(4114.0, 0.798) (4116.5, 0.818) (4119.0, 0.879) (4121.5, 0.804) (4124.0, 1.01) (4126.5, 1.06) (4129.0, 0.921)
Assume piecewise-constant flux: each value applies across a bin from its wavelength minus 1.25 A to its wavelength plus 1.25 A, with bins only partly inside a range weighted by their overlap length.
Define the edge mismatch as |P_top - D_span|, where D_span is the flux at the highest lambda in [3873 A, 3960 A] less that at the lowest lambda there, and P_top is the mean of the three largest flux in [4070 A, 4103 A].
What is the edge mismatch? 1.1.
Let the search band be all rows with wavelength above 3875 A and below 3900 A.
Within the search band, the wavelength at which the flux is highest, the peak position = 3881.5 A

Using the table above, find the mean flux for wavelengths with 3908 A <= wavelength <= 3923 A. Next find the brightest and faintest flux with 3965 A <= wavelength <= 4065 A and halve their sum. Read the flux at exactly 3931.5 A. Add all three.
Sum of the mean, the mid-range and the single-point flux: 2.3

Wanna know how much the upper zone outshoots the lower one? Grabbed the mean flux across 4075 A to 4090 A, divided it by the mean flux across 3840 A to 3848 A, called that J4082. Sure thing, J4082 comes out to 1.33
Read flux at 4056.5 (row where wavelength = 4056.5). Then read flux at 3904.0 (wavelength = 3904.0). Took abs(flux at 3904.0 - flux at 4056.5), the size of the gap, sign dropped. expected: 0.14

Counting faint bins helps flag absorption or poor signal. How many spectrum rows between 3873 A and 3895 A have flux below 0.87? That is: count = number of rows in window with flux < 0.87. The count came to 9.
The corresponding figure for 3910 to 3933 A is 5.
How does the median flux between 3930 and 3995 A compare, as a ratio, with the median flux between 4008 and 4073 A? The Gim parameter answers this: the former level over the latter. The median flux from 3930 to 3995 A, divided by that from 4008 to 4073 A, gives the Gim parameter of 0.79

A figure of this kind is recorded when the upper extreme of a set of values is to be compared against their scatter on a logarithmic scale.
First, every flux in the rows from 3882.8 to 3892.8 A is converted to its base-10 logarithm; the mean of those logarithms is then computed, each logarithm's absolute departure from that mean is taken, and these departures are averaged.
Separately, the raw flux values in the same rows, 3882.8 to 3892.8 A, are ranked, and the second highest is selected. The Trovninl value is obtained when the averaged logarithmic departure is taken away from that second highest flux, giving 0.64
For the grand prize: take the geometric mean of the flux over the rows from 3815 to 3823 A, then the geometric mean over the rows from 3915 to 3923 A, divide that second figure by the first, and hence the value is 1.06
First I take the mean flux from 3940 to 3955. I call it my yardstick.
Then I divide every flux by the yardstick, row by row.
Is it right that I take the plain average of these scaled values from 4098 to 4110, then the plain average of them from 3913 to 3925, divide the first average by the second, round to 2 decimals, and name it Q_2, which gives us 0.82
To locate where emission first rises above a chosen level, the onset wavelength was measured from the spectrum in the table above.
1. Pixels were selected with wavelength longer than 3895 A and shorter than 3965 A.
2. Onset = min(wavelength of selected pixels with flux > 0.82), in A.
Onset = 3901.5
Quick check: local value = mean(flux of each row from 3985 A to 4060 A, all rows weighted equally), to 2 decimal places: 0.96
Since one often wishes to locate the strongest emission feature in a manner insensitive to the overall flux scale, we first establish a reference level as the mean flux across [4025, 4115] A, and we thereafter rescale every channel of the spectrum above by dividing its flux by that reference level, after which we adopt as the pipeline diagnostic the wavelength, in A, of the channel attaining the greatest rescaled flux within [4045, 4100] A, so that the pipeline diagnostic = 4089.0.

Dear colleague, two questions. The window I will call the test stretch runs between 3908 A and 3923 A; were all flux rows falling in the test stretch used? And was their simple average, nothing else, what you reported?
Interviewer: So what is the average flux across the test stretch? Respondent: 0.85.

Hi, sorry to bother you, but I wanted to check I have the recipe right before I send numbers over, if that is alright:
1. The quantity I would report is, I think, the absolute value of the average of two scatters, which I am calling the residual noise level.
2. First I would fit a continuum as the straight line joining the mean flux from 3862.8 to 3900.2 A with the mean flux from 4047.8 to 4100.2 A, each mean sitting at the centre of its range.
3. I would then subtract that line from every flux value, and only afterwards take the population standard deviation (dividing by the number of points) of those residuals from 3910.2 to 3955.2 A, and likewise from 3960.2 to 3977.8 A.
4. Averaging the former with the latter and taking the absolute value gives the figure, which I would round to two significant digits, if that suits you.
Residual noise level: 0.093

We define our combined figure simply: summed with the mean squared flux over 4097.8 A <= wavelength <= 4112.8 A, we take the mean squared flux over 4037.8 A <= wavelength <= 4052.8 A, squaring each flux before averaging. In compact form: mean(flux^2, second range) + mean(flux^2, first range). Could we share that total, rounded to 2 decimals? 1.44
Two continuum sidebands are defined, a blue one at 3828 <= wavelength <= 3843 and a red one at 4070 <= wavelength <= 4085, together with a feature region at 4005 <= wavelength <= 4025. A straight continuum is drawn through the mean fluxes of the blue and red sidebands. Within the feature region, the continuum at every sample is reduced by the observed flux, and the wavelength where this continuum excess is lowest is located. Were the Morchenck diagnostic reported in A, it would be 4021.5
